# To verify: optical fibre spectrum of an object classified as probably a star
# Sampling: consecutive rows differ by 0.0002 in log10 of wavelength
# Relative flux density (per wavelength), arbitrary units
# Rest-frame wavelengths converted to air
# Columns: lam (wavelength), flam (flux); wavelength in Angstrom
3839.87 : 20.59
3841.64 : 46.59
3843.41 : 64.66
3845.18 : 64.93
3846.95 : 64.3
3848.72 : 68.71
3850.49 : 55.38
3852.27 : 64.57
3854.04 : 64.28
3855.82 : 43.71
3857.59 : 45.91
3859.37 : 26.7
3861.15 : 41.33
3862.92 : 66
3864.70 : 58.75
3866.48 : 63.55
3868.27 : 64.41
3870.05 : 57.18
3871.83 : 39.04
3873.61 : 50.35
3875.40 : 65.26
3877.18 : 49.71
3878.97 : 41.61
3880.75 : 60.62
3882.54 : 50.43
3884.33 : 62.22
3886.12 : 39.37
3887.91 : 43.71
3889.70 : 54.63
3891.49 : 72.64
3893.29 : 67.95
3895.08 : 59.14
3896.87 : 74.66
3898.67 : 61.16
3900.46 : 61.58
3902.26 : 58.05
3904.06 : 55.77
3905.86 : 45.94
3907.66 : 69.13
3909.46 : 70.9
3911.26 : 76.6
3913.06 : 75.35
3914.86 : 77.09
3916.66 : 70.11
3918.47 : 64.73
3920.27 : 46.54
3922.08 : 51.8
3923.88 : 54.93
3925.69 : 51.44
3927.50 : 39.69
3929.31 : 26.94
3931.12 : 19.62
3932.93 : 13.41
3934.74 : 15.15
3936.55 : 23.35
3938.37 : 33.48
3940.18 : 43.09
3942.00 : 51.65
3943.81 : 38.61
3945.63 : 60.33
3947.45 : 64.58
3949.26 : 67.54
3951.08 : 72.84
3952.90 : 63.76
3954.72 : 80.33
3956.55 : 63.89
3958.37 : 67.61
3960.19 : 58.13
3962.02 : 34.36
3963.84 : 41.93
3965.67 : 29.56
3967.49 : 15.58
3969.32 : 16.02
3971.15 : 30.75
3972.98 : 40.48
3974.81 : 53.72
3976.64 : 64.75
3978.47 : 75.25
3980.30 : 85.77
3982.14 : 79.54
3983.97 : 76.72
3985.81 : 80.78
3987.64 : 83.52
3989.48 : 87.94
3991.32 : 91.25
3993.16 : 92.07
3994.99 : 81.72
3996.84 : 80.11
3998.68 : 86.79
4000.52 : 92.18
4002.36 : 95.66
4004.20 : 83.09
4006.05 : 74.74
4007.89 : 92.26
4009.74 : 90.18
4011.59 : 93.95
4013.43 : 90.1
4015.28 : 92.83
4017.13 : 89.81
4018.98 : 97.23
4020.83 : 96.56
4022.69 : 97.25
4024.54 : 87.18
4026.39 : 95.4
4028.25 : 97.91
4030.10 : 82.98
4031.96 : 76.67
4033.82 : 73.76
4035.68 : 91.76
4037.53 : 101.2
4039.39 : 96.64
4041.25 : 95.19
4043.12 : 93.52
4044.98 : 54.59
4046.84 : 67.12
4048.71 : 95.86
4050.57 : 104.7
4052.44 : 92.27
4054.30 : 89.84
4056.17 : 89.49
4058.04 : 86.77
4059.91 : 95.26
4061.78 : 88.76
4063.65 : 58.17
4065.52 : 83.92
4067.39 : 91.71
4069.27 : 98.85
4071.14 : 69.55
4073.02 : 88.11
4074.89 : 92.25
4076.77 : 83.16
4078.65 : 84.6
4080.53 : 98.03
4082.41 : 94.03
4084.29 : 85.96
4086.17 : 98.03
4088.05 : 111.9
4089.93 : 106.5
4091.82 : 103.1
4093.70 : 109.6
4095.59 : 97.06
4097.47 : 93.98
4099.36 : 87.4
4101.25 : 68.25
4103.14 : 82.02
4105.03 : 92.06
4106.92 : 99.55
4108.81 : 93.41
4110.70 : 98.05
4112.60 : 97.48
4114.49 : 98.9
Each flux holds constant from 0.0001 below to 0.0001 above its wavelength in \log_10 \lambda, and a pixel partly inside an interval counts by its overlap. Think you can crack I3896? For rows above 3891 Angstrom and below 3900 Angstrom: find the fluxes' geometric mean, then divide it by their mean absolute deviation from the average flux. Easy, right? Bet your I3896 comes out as 12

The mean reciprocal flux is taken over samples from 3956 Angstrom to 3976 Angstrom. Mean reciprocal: 0.031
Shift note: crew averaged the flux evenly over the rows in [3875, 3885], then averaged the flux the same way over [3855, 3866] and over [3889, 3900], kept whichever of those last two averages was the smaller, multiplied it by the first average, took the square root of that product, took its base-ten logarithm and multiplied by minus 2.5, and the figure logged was -4.27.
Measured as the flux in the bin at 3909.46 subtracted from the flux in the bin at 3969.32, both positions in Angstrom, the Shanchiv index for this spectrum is -55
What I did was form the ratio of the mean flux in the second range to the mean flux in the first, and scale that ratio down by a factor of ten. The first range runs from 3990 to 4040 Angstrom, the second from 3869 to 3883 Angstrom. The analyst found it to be 0.06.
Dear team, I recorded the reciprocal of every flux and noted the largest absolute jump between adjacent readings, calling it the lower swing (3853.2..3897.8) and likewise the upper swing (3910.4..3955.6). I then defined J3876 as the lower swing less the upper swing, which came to -0.01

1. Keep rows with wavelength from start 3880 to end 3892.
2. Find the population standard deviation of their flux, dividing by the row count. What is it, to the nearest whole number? 11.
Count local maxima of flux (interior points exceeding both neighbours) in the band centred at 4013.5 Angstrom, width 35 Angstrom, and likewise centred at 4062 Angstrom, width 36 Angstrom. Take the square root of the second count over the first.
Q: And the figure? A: 0.76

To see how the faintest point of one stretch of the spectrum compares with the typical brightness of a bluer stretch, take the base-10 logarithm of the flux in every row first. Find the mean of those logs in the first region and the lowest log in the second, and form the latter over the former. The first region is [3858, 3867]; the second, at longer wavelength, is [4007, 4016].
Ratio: 1.16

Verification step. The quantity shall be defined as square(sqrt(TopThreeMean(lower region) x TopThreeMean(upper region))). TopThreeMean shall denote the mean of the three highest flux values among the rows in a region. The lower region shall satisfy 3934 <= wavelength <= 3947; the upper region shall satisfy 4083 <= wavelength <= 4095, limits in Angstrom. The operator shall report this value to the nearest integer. 5651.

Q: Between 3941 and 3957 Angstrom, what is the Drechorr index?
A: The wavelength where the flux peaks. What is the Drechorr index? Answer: 3954.72 Angstrom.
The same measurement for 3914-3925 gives 3914.86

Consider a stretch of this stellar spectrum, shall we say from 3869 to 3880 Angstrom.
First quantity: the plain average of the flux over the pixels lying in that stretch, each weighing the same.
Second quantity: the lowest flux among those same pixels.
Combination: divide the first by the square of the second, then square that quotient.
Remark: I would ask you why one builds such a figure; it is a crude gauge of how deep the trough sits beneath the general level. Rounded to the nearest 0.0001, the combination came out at 0.0011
